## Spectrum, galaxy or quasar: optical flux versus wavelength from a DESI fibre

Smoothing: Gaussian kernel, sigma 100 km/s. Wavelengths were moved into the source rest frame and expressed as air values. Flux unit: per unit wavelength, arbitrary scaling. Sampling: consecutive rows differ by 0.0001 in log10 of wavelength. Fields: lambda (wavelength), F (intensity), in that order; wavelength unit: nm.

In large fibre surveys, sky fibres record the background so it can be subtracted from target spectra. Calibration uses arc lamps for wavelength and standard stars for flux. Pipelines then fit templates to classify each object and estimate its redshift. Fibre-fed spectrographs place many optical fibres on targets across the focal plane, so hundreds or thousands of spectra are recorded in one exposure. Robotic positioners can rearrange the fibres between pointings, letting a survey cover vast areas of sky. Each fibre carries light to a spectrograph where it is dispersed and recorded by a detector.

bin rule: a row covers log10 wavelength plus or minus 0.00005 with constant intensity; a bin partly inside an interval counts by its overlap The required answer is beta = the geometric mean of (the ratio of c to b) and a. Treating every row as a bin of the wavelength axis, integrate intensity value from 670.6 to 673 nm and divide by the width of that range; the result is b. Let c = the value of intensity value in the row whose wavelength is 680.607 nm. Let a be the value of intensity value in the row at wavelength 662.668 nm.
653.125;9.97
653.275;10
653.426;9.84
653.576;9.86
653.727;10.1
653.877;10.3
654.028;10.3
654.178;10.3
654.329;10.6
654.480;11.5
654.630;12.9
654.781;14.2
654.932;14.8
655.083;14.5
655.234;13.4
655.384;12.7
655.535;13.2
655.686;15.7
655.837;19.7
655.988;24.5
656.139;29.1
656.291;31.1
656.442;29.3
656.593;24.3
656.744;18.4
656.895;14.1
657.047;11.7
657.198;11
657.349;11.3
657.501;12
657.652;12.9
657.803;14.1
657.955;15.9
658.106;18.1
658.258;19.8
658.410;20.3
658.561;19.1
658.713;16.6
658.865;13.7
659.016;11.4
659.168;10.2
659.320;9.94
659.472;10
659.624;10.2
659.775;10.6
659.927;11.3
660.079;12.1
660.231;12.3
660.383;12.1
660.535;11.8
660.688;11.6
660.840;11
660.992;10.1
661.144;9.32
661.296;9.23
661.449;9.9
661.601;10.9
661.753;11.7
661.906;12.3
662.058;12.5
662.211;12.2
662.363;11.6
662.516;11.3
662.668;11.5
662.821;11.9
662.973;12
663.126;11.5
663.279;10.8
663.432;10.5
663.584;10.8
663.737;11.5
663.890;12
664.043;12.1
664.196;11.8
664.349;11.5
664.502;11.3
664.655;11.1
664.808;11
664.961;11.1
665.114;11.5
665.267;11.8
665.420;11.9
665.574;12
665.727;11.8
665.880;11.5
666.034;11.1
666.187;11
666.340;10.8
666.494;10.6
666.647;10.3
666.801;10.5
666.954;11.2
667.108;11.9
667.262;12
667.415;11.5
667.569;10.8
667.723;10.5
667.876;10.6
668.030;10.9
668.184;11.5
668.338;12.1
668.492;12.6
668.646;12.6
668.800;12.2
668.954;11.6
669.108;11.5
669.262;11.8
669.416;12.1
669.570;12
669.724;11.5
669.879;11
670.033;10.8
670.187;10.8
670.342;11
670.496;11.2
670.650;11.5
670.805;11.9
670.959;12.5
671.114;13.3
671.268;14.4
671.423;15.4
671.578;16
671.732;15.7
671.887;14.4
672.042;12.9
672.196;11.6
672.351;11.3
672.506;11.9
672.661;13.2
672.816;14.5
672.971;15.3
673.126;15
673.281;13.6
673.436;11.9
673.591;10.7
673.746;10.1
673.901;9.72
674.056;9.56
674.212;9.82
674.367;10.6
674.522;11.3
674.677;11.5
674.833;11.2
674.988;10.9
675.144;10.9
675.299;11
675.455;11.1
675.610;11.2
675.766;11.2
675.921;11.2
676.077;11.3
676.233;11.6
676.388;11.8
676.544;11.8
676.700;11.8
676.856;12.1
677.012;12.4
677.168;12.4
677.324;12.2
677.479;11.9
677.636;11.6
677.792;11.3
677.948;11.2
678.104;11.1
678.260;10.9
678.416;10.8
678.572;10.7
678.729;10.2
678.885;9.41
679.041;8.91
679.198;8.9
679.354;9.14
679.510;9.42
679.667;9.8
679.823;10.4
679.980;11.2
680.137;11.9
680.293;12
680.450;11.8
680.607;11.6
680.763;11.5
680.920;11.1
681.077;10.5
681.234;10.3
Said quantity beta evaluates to 3.15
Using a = 11.5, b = 13.5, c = 11.6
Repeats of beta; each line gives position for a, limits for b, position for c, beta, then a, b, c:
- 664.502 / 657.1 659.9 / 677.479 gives 3.14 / 11.3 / 13.7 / 11.9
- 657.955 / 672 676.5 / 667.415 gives 3.96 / 15.9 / 11.6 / 11.5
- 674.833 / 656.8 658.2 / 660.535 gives 3.12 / 11.2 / 13.6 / 11.8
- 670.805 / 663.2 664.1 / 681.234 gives 3.30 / 11.9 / 11.3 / 10.3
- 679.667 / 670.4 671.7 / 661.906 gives 3.01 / 9.8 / 13.3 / 12.3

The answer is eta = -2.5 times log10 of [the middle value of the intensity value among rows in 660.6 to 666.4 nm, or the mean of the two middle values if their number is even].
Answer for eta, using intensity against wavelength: -2.65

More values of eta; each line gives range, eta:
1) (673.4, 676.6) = -2.62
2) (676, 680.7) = -2.63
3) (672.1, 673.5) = -2.80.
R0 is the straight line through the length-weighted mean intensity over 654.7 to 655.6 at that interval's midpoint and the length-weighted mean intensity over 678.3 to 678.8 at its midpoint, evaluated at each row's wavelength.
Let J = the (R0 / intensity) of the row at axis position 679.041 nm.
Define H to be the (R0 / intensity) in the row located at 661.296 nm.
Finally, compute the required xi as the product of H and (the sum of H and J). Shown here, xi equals 3.6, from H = 1.40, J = 1.18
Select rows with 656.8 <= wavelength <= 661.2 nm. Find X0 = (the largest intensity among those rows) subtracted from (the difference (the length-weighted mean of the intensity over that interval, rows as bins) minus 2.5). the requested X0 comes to -9.8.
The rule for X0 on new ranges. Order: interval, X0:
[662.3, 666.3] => -3.1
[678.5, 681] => -4.0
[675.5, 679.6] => -3.9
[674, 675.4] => -3.2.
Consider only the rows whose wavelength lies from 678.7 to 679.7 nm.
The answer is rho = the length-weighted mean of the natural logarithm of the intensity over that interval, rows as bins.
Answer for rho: 2.23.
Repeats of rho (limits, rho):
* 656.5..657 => 2.91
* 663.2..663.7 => 2.38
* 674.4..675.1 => 2.41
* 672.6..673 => 2.65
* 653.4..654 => 2.31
